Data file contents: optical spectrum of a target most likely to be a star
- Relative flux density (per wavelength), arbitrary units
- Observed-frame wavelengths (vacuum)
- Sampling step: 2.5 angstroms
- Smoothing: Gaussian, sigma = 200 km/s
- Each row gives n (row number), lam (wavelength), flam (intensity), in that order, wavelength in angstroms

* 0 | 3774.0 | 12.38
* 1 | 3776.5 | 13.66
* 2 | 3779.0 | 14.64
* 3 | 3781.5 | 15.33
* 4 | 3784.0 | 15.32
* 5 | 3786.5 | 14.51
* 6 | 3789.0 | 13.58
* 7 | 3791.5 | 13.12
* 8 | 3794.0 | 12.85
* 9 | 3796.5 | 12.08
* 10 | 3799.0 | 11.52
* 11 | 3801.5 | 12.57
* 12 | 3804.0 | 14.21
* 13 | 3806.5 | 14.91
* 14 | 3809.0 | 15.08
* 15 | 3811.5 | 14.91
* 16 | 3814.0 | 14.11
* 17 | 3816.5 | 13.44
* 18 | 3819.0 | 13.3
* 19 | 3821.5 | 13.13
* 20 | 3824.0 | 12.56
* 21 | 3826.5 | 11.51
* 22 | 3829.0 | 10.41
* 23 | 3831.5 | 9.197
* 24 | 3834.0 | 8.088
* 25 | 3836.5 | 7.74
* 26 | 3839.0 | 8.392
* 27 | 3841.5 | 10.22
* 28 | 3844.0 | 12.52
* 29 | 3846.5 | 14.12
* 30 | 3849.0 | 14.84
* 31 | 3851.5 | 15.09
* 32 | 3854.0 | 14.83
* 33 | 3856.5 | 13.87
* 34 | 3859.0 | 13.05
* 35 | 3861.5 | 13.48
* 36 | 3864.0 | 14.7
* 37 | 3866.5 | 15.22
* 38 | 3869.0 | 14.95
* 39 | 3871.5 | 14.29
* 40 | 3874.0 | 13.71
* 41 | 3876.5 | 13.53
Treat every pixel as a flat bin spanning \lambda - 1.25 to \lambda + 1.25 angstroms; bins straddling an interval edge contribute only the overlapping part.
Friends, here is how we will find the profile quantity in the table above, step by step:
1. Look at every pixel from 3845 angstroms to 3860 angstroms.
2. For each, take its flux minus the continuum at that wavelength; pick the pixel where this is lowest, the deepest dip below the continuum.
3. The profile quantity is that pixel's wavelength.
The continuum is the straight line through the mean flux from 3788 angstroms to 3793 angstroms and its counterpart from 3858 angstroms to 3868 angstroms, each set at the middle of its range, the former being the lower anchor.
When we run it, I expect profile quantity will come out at 3859.0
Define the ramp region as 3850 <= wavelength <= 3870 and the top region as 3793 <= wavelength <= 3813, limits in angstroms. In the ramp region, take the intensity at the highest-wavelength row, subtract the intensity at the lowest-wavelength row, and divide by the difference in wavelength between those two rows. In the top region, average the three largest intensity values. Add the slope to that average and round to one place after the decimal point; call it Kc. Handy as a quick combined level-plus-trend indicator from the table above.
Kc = 15.0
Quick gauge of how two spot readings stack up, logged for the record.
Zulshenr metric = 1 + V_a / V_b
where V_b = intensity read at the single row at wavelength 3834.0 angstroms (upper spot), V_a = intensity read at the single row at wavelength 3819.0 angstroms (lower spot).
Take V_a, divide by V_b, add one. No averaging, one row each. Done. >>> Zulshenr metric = 2.64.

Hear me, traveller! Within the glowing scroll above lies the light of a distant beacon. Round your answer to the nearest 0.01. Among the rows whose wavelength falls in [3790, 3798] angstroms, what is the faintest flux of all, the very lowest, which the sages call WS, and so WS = 12.08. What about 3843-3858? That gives 12.52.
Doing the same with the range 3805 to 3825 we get 12.56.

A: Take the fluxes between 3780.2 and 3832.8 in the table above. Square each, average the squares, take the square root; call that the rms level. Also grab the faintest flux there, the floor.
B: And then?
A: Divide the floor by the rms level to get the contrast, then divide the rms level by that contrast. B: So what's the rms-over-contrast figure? 19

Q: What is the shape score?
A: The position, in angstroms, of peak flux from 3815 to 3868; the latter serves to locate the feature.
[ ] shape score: 3866.5 angstroms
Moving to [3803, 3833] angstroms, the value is 3809.0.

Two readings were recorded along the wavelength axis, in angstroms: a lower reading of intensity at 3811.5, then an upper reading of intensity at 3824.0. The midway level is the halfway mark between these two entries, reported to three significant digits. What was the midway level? 13.7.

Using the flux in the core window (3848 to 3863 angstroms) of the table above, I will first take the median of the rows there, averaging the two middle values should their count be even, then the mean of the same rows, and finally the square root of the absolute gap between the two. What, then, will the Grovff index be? 0.40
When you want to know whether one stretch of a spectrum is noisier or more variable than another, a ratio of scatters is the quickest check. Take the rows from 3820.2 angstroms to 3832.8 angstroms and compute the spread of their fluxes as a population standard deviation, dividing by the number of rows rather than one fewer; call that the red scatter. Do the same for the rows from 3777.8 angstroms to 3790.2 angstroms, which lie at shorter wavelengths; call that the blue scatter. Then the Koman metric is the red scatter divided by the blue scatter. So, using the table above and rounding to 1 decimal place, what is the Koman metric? 2.2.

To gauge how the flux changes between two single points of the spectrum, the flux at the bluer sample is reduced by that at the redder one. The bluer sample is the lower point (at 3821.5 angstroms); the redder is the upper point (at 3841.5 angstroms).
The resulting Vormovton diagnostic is 2.9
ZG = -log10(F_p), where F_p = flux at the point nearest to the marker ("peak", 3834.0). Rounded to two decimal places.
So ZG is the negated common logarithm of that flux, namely -0.91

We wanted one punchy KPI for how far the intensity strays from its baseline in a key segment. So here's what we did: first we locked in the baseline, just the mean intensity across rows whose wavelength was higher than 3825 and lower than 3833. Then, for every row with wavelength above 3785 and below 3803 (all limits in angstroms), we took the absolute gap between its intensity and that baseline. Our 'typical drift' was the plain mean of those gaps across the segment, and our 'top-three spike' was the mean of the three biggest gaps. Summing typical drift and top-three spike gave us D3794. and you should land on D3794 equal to 5.9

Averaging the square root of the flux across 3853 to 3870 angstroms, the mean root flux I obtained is 3.78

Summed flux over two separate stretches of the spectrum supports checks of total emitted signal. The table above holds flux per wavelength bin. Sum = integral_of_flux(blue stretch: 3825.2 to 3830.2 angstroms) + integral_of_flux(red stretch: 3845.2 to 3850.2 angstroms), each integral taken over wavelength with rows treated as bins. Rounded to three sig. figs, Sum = 127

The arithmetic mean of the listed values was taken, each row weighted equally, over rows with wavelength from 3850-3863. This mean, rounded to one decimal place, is 14.1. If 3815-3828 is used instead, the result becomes 12.8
